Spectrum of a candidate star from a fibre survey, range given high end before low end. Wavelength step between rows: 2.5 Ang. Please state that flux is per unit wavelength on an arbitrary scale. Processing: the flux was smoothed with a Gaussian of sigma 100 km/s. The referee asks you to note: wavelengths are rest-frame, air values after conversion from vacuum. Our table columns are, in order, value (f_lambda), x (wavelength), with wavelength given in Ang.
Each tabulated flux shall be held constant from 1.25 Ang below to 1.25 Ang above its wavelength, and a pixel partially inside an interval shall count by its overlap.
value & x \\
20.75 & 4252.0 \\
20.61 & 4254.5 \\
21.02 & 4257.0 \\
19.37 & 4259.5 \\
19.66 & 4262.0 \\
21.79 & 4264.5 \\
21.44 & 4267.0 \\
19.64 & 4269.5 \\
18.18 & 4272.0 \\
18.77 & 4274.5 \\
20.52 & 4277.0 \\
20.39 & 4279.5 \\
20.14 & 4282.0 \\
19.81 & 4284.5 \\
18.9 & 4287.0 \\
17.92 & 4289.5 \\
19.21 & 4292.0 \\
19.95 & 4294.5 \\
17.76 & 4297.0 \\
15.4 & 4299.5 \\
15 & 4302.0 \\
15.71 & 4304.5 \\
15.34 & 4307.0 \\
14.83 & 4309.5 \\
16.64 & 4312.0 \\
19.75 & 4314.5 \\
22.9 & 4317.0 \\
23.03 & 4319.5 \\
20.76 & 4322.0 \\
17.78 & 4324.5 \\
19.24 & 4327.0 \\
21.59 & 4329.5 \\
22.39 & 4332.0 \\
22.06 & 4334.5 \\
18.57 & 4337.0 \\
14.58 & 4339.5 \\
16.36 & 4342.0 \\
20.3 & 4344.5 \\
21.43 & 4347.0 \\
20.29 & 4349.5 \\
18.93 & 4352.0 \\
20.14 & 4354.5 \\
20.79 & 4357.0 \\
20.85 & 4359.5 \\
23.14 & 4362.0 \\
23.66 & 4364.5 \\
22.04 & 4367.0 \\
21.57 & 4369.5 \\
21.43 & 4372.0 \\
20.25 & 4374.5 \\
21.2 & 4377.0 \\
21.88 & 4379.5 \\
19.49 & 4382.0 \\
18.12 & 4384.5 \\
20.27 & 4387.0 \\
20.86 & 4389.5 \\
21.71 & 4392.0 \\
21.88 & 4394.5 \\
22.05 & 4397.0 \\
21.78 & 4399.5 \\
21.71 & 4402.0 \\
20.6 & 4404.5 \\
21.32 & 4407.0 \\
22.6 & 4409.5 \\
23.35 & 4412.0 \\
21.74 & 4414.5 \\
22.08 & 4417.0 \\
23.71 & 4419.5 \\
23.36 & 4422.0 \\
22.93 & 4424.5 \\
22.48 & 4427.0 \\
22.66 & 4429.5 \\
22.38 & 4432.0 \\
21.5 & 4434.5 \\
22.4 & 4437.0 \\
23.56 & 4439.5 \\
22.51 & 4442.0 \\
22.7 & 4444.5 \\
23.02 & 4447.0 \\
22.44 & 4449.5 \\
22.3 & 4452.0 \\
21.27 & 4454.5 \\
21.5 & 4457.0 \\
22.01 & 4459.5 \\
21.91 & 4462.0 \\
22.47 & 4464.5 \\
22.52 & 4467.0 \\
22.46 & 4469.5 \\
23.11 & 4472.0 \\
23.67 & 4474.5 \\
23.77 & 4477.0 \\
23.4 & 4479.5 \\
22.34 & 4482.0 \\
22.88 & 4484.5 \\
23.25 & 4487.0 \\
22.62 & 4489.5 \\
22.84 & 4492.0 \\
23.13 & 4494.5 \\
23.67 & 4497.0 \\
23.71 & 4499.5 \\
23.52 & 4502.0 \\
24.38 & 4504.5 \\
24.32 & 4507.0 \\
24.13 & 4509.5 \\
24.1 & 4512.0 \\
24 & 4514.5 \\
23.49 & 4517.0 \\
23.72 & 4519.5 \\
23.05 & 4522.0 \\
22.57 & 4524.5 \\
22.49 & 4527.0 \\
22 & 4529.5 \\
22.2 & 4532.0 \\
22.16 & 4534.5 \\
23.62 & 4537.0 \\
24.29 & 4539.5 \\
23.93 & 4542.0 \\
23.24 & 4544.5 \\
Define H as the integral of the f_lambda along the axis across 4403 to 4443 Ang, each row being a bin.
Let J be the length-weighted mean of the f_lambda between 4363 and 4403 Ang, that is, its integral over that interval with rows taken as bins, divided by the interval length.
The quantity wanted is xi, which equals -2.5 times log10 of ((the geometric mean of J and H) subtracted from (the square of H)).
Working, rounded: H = 898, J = 21.3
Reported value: -14.8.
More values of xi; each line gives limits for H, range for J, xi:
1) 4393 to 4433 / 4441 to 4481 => -14.8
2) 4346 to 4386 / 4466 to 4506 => -14.6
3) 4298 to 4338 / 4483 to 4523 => -14.4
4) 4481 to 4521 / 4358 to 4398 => -14.9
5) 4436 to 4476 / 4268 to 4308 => -14.8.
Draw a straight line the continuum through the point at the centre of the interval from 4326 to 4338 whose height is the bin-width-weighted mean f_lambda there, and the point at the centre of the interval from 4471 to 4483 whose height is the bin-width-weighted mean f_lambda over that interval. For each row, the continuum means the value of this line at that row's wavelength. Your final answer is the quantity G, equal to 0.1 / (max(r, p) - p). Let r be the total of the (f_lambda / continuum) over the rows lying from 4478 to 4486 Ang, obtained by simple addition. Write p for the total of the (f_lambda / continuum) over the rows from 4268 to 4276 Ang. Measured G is 1.2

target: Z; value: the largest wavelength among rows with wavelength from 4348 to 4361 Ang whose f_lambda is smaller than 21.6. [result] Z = 4359.5 Ang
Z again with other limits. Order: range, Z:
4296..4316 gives 4314.5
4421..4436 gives 4434.5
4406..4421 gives 4407.0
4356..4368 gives 4359.5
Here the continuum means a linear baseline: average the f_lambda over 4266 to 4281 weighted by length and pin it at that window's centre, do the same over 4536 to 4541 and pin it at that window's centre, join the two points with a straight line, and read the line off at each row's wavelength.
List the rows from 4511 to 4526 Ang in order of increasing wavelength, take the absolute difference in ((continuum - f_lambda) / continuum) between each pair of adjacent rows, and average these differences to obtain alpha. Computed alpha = 0.018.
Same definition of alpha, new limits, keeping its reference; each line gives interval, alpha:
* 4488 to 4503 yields 0.010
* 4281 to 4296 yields 0.043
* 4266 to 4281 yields 0.058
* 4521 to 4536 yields 0.012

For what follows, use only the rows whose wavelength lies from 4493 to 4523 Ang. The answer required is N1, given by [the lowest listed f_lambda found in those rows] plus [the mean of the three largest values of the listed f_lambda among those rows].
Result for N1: 47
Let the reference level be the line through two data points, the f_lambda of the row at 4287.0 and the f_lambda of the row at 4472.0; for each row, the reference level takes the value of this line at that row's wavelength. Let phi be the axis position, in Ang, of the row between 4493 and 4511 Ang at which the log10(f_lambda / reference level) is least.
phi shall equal 4494.5 Ang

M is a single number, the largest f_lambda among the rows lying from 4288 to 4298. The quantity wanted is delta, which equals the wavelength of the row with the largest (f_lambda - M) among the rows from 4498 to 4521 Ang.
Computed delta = 4504.5 Ang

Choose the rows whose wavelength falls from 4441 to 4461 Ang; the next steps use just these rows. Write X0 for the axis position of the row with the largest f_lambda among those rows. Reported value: 4447.0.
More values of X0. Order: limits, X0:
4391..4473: 4419.5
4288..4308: 4294.5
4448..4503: 4477.0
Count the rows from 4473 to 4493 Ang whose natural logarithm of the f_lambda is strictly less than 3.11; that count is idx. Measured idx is 1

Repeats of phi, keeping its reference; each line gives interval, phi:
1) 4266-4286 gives 4272.0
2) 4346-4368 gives 4352.0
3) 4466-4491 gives 4482.0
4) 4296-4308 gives 4302.0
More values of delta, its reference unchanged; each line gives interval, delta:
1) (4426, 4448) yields 4439.5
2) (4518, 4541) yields 4539.5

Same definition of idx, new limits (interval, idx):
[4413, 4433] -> 3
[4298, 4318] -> 7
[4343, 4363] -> 7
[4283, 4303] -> 8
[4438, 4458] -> 3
